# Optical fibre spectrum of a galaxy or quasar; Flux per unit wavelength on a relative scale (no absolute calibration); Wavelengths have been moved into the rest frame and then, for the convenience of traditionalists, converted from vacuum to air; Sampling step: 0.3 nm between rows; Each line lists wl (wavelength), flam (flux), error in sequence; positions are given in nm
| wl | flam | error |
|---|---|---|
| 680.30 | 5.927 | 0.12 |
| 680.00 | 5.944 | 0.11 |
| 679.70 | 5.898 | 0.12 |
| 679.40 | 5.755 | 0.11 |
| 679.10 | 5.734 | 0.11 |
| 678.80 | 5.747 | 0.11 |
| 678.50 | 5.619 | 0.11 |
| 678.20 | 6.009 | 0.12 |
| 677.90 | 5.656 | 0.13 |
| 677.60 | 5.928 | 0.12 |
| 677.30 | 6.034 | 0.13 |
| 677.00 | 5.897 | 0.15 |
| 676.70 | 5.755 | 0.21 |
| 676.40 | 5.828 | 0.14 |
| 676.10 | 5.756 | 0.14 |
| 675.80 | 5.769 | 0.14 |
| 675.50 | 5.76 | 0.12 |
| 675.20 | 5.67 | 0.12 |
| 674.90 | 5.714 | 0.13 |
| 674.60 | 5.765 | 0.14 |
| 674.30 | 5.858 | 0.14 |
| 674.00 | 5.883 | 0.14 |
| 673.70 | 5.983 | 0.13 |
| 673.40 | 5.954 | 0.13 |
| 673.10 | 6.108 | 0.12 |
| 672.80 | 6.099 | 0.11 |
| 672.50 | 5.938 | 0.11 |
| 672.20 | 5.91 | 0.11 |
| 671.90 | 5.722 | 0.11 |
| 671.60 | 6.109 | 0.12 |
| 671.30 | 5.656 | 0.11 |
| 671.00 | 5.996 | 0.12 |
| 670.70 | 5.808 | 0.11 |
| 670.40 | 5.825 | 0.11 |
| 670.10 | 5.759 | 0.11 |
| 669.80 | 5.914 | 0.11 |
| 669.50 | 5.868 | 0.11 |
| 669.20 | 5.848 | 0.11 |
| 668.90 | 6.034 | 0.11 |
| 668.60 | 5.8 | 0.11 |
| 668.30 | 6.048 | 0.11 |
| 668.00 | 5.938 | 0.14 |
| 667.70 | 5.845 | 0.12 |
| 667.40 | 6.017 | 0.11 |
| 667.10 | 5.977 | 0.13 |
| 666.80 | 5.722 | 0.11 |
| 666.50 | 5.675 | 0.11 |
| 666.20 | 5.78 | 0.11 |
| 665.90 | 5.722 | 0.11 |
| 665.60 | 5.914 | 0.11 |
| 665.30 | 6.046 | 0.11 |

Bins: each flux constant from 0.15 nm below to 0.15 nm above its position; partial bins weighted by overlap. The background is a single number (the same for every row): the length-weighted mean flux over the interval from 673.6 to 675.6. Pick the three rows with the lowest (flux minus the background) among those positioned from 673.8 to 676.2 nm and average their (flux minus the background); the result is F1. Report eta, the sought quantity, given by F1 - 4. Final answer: -4.09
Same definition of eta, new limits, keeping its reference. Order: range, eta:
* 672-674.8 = -3.97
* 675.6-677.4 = -4.04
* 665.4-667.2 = -4.10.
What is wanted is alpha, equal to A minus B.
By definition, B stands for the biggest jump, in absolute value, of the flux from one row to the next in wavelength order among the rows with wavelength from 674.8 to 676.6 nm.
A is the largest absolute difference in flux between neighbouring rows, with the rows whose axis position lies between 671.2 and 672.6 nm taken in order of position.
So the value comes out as 0.36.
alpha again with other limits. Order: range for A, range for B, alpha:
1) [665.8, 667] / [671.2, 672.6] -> -0.35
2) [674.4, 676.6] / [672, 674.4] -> -0.07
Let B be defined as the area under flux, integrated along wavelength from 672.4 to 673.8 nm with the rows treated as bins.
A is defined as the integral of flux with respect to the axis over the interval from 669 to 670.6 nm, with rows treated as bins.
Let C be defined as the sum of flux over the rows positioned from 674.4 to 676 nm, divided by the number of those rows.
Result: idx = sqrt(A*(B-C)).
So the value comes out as 5.0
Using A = 9.36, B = 8.4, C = 5.74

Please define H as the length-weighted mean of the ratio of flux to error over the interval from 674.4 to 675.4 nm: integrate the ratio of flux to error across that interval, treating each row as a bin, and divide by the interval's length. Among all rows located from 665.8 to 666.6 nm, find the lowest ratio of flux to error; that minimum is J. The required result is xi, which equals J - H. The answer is 7.4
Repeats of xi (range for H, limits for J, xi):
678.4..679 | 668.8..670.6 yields 0.6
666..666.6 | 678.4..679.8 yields -3.0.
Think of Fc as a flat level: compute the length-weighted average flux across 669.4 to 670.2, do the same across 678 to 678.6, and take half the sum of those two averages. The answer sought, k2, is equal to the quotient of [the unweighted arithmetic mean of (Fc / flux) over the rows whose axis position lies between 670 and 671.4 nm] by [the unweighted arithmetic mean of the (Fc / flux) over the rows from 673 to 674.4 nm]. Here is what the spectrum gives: 1.03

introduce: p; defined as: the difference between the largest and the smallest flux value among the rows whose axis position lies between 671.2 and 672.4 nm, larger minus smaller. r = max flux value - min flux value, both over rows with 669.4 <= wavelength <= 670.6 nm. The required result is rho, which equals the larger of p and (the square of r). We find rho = 0.45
